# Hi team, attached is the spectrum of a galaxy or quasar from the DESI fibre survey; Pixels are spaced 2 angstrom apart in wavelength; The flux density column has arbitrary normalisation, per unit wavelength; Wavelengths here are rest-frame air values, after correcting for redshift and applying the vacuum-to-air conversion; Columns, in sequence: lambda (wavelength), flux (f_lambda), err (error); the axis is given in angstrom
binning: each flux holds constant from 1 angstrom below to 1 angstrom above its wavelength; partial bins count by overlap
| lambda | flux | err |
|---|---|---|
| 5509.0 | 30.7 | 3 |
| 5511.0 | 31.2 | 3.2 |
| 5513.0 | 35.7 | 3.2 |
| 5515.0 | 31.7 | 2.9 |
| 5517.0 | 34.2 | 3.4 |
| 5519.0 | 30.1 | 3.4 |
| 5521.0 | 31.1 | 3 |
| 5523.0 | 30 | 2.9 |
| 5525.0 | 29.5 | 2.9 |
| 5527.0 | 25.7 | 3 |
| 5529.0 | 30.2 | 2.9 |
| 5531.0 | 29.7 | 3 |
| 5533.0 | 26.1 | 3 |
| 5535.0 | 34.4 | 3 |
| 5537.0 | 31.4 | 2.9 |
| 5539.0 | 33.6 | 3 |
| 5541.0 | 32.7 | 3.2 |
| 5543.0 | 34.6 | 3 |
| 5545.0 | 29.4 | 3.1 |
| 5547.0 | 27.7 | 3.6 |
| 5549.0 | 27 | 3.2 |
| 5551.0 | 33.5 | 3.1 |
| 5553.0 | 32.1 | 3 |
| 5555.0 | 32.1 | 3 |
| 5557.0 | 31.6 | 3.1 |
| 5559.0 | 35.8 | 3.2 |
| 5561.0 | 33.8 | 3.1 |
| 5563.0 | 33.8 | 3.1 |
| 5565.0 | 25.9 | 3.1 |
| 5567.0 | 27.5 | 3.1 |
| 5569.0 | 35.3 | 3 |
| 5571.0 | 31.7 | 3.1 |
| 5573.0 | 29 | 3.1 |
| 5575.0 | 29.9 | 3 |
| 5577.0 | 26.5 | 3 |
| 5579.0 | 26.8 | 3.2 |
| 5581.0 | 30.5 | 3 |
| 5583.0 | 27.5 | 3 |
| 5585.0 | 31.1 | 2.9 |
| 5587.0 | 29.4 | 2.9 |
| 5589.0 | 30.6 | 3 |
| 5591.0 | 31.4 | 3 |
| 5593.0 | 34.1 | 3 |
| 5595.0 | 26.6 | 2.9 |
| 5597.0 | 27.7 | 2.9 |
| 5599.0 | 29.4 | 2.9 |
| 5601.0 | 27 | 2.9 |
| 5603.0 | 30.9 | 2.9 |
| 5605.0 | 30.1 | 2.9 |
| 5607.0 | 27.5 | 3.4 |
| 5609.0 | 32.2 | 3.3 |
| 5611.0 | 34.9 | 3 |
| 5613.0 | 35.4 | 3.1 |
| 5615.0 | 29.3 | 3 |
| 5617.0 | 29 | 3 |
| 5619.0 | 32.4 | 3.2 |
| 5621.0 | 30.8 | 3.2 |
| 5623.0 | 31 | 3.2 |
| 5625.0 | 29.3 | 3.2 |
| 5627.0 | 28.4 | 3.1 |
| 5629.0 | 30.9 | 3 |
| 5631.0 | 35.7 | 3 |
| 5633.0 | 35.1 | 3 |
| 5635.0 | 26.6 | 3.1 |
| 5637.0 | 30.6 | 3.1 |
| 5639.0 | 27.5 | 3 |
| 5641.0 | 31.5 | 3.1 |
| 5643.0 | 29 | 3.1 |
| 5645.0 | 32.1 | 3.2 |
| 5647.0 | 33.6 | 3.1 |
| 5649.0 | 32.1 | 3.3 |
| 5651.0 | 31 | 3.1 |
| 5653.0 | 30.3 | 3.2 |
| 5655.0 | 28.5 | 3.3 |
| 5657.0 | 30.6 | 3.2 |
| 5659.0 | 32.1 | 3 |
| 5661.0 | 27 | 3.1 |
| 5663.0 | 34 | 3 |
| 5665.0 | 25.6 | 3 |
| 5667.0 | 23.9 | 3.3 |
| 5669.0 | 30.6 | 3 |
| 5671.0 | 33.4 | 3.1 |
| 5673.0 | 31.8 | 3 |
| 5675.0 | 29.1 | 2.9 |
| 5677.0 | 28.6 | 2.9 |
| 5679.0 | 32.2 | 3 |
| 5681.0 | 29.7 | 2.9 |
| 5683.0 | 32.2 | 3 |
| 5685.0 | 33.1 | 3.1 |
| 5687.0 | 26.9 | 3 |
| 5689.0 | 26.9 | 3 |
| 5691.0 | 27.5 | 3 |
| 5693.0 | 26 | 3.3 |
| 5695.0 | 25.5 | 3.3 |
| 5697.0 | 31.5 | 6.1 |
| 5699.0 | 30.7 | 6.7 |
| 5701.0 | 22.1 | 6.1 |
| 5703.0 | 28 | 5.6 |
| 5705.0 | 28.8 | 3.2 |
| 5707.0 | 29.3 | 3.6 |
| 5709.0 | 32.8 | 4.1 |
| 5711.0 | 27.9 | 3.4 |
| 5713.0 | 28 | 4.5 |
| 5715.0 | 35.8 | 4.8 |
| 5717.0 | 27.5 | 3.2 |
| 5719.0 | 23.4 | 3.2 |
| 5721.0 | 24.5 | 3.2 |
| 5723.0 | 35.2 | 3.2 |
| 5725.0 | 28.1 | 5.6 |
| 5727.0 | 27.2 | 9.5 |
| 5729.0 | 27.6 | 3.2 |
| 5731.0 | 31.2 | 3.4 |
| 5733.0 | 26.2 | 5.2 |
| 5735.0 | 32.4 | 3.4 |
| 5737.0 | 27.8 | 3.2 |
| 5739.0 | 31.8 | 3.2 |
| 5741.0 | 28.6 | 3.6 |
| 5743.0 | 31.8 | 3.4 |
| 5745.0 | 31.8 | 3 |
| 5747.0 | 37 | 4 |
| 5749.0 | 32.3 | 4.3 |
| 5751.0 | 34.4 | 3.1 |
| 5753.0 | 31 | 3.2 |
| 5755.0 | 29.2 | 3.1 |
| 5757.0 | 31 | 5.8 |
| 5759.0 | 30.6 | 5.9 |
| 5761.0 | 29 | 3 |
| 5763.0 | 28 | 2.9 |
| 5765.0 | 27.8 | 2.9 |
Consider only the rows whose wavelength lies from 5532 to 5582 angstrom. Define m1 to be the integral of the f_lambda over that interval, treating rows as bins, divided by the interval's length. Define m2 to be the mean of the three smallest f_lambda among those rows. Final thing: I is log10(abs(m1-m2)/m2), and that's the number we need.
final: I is -0.74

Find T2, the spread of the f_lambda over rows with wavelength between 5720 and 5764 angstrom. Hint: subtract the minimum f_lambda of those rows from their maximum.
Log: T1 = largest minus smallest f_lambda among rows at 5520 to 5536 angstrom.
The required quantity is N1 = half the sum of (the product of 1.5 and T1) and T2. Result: 12.8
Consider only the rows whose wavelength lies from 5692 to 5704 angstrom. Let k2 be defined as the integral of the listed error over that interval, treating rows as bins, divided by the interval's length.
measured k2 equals 5.18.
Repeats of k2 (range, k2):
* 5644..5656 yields 3.20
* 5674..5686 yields 2.97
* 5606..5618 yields 3.13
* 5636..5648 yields 3.10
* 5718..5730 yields 4.65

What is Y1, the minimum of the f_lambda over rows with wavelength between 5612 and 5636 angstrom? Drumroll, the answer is 26.6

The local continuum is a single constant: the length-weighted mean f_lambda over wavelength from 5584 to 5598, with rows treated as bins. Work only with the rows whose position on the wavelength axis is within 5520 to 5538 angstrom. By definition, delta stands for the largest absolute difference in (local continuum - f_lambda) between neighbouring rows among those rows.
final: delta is 8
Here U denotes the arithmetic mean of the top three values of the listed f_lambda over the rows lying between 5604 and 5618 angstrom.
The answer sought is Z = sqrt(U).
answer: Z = 5.85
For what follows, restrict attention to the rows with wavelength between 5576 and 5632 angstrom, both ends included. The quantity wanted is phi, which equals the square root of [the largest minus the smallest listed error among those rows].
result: 0.7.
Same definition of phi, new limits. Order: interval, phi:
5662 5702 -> 1.9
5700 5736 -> 2.5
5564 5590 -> 0.5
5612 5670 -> 0.5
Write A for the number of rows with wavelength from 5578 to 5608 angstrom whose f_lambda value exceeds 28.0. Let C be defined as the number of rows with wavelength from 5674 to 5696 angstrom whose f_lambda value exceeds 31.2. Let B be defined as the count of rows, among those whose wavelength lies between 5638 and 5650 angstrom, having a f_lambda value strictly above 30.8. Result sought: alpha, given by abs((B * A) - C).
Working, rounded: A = 9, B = 4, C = 3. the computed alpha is 33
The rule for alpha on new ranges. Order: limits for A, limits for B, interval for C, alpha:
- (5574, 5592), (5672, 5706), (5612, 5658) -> 22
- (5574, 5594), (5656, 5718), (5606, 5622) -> 66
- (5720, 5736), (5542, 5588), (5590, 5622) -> 38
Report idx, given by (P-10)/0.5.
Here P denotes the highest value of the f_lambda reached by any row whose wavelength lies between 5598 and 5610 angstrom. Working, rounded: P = 32.2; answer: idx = 44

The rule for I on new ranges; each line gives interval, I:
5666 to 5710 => -0.65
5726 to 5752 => -0.85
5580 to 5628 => -0.92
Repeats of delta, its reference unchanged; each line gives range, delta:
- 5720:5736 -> 11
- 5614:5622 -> 3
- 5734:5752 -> 5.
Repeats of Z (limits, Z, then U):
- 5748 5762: 5.71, 32.6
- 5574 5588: 5.52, 30.5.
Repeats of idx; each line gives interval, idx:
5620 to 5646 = 51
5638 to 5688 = 48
